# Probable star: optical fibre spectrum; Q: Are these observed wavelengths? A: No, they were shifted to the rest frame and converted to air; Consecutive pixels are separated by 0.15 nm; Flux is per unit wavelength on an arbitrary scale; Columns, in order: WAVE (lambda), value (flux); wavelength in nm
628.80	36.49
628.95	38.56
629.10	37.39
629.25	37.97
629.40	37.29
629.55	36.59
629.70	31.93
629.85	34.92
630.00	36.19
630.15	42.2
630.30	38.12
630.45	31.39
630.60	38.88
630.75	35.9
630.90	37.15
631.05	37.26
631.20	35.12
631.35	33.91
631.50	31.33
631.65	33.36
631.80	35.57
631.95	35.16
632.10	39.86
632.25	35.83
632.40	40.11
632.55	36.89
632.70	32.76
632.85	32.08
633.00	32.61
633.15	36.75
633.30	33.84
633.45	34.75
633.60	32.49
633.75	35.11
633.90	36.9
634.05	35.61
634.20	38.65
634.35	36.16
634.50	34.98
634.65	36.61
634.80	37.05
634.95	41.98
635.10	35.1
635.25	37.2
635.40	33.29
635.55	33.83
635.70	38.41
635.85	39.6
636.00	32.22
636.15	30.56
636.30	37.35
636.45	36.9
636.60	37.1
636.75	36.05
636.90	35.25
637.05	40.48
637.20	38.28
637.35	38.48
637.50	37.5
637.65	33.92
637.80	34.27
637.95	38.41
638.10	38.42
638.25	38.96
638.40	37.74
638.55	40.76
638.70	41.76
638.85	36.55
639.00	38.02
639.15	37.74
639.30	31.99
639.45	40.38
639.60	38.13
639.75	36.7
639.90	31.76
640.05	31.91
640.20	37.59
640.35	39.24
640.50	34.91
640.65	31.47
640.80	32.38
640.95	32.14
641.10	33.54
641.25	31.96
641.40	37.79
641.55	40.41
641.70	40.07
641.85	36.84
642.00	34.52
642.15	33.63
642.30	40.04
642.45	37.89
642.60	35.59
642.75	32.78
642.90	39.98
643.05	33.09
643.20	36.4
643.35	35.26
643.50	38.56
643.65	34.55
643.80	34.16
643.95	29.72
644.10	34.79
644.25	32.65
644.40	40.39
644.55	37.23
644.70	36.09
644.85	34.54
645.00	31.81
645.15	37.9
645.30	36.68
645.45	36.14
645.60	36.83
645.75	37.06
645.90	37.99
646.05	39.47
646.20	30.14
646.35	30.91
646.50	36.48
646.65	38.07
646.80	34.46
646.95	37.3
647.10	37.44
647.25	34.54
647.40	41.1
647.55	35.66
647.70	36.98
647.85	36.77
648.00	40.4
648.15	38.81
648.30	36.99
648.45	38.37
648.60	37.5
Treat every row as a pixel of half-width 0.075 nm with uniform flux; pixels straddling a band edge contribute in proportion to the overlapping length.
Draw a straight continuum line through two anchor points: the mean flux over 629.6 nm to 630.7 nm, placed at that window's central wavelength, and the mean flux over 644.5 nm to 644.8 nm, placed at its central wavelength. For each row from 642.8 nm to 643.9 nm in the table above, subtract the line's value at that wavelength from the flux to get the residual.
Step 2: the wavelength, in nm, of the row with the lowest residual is 643.05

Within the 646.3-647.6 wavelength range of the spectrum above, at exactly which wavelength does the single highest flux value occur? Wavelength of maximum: 647.40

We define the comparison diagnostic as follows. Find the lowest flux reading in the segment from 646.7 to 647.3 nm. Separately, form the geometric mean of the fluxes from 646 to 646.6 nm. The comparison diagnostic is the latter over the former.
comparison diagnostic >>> 0.988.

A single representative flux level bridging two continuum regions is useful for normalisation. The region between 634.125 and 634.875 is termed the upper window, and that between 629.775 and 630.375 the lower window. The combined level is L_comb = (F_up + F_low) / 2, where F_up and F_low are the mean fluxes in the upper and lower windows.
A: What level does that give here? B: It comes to 37.3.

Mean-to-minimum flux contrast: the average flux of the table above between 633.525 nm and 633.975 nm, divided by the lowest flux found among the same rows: 1.07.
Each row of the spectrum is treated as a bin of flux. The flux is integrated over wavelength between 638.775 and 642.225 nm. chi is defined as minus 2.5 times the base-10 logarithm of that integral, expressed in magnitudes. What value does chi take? -5.22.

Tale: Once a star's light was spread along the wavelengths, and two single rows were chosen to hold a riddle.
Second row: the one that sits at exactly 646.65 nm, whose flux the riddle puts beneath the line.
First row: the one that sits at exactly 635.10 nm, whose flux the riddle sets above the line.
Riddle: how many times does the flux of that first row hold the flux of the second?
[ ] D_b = 0.92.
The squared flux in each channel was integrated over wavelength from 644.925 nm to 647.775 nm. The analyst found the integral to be 3747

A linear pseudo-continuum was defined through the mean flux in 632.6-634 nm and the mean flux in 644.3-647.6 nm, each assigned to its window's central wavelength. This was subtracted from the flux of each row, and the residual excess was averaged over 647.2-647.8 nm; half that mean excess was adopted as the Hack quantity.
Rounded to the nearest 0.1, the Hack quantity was 0.3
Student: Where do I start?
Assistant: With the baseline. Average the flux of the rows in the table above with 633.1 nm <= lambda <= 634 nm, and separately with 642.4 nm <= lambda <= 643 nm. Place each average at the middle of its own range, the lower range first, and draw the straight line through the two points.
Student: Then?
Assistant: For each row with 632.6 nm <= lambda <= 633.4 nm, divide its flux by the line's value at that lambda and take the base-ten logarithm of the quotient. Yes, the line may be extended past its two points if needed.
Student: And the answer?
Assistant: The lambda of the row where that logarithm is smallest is 632.85 nm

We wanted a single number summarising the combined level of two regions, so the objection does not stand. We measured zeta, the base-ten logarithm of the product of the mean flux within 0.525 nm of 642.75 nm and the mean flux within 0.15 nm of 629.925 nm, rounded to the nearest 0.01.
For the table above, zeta 3.11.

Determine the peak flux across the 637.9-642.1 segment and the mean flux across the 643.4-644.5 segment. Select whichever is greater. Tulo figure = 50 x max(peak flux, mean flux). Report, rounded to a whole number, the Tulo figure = 2088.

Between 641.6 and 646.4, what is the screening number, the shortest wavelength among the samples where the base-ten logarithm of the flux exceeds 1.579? 641.70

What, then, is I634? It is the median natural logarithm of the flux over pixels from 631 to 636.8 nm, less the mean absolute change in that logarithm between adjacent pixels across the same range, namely 3.50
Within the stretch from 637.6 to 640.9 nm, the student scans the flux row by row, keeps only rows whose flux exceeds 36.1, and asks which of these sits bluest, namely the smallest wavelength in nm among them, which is 637.95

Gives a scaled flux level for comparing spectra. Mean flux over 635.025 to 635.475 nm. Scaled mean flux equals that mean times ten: 352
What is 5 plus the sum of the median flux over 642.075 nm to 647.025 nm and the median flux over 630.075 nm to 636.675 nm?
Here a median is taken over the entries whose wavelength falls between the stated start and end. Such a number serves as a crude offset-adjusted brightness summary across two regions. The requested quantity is 77.0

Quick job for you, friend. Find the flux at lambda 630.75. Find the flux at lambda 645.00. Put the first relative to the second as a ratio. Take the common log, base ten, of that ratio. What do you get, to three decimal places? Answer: 0.053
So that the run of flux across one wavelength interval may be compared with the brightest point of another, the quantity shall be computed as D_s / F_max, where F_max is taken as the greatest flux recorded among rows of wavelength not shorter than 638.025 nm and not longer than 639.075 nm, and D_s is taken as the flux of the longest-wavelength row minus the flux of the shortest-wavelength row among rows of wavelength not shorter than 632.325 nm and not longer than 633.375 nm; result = -0.15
